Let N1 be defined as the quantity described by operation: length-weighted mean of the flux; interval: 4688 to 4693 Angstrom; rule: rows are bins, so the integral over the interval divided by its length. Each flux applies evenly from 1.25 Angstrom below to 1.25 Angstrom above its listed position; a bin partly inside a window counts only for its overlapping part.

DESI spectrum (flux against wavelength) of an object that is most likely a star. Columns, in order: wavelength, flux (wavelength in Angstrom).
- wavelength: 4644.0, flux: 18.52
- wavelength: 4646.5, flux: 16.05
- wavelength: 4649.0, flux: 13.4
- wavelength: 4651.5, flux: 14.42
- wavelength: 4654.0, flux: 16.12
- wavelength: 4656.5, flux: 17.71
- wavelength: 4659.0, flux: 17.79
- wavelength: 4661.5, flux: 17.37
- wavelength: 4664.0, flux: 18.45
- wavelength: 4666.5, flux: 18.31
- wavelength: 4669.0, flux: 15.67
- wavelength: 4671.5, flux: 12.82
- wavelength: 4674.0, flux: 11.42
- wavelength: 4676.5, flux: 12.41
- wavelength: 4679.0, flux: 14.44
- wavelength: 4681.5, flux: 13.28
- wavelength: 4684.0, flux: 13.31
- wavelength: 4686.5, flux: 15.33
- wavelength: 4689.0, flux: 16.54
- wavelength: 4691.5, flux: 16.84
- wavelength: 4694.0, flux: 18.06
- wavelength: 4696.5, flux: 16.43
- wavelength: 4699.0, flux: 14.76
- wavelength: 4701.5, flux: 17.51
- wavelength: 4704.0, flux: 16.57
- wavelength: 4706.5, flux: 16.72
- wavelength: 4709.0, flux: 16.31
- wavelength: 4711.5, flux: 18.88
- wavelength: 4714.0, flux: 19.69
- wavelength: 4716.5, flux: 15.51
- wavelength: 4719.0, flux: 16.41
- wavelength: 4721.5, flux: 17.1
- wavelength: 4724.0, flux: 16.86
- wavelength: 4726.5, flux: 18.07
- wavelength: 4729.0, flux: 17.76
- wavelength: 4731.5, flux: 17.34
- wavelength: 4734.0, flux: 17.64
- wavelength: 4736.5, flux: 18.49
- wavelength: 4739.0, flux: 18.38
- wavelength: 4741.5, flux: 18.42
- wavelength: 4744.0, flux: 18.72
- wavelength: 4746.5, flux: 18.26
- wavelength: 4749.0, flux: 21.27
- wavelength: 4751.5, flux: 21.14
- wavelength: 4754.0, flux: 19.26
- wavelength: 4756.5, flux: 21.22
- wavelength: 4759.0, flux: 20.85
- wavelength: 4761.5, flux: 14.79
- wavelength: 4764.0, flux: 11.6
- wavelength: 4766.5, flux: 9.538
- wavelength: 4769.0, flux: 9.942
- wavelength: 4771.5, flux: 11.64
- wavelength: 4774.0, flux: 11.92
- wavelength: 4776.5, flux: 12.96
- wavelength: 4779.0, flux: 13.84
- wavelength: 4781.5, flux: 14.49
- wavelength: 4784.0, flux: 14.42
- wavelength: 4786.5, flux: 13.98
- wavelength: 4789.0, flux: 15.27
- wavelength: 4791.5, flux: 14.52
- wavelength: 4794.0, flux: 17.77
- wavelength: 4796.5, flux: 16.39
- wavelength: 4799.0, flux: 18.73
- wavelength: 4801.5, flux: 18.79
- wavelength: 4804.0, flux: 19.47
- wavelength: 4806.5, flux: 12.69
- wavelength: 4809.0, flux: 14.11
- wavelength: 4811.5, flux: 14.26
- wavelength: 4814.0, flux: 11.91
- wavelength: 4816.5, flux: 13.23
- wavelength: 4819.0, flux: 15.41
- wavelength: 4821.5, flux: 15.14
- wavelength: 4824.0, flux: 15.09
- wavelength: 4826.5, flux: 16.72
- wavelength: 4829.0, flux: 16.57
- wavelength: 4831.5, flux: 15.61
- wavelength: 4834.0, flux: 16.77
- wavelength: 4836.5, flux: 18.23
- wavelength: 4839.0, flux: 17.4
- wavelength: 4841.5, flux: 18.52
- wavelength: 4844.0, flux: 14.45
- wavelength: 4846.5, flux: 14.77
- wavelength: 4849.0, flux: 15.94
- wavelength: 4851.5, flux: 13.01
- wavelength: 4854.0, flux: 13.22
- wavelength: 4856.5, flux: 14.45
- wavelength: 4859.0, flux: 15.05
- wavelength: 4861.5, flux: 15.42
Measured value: 16.8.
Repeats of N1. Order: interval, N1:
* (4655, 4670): 17.6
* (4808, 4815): 13.5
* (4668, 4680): 13.3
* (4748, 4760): 20.7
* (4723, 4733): 17.5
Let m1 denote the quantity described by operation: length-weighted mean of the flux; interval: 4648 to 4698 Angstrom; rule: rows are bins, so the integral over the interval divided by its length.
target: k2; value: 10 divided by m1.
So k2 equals 0.64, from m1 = 15.5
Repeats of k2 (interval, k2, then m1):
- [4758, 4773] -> 0.77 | 12.9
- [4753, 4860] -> 0.66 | 15.2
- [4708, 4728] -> 0.58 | 17.4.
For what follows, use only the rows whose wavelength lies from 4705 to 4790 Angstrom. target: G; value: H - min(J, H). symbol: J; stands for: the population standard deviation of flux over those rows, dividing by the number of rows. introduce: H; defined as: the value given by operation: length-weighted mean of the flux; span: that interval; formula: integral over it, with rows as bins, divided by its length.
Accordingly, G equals 13.3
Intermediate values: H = 16.4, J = 3.1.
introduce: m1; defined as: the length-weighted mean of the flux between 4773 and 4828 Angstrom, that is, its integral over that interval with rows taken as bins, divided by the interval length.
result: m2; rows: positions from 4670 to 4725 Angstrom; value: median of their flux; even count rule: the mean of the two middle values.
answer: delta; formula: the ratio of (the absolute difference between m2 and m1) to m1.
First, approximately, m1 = 15.1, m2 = 16.4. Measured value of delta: 0.09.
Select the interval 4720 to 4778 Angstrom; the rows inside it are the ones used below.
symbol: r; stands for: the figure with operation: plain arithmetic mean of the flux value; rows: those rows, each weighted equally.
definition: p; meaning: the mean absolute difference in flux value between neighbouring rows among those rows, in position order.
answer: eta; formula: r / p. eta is 13.9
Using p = 1.2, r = 16.7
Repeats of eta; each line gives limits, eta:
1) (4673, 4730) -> 12.9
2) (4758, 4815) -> 8.6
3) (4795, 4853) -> 10.4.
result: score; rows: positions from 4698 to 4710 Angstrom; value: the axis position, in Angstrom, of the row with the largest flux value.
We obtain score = 4701.5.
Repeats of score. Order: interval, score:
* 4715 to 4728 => 4726.5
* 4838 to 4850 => 4841.5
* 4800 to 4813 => 4804.0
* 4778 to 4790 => 4789.0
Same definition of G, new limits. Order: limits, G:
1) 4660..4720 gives 13.9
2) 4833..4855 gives 13.9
